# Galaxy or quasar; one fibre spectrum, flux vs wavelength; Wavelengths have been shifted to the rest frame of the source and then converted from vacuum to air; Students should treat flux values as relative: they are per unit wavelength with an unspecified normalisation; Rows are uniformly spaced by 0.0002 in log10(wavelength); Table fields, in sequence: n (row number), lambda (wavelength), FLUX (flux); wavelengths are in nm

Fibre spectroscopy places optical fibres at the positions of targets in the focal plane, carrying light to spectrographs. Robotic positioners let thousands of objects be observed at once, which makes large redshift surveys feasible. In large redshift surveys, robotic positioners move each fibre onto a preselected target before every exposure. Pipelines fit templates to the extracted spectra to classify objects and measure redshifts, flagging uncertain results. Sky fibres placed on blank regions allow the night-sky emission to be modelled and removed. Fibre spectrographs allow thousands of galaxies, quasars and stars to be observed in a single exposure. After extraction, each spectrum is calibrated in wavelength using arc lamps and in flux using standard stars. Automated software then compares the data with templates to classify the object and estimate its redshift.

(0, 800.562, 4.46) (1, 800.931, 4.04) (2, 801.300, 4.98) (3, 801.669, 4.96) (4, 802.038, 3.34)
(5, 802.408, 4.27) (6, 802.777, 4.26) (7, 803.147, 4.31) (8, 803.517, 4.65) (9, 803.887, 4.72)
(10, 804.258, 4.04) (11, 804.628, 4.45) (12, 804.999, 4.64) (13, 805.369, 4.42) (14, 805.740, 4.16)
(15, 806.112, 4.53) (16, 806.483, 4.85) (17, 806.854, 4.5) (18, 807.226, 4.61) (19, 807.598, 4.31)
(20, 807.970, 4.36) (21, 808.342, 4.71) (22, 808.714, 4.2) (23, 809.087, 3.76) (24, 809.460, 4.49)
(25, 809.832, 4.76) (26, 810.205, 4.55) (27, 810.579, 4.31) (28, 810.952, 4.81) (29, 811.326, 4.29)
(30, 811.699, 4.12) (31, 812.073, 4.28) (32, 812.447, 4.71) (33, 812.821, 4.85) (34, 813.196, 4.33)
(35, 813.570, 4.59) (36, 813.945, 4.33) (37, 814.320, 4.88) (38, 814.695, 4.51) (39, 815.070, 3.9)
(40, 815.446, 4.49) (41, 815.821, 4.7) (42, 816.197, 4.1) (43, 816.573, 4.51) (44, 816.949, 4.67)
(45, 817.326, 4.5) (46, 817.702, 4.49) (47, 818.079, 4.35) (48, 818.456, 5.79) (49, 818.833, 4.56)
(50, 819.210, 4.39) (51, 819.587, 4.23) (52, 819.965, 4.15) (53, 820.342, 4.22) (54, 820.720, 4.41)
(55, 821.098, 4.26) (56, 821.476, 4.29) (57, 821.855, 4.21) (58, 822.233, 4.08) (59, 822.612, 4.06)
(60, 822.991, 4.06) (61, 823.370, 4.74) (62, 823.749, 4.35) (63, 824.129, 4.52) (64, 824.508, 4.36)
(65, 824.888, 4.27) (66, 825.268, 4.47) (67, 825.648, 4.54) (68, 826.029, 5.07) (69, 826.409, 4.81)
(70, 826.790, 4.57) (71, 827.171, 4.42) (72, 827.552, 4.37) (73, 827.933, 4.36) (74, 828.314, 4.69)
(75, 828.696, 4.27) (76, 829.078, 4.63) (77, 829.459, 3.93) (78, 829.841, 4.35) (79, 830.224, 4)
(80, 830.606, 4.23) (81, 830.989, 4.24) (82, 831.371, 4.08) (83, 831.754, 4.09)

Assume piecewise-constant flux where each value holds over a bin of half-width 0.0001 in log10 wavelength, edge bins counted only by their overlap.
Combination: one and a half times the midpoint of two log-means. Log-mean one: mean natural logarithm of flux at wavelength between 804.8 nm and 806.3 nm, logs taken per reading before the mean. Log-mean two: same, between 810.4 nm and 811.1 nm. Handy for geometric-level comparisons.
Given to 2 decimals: 2.25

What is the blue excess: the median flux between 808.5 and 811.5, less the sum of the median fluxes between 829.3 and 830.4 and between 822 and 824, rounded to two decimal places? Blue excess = -3.68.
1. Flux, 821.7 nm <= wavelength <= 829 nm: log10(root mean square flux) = 0.647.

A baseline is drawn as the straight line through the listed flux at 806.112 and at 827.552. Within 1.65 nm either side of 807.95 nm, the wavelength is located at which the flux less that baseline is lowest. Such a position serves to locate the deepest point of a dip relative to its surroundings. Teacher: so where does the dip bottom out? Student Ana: 809.087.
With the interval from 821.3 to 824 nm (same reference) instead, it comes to 822.612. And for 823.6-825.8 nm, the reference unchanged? 824.888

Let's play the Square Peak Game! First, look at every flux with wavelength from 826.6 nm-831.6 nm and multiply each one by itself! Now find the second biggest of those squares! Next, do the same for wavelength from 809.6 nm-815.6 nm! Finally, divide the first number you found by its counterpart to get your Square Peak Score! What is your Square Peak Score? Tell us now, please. 0.91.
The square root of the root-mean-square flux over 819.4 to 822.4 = 2.06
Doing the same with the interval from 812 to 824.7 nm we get 2.11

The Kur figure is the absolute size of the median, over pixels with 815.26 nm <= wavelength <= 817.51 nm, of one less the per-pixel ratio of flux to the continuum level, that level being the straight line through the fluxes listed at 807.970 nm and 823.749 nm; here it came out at 0.035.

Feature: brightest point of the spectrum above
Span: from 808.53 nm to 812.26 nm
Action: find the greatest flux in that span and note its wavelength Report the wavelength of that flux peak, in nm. 810.952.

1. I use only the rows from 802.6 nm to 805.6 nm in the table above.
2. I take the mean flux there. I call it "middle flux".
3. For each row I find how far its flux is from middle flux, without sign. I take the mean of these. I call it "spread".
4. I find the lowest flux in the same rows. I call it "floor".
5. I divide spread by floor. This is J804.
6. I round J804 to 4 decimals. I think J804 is 0.0442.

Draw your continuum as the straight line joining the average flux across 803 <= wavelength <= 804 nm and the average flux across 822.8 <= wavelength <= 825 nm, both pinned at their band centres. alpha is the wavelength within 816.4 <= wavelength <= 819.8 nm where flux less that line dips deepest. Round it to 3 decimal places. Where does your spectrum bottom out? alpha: 819.587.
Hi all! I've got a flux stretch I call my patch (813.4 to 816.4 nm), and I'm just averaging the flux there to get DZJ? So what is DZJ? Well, 4.44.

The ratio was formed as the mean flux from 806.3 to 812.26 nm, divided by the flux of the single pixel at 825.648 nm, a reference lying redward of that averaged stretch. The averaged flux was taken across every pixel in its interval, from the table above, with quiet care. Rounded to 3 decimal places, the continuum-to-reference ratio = 0.976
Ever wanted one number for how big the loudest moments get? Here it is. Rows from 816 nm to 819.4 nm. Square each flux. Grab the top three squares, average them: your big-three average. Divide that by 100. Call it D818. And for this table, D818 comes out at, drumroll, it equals 0.254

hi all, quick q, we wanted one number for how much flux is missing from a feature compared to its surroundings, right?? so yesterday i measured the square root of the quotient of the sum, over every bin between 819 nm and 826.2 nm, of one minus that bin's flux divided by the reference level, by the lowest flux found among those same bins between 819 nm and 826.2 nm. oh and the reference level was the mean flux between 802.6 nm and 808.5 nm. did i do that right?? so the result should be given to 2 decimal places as 0.35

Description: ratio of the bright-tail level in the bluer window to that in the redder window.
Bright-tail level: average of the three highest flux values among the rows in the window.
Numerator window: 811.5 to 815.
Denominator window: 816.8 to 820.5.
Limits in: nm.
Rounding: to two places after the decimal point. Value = 0.96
